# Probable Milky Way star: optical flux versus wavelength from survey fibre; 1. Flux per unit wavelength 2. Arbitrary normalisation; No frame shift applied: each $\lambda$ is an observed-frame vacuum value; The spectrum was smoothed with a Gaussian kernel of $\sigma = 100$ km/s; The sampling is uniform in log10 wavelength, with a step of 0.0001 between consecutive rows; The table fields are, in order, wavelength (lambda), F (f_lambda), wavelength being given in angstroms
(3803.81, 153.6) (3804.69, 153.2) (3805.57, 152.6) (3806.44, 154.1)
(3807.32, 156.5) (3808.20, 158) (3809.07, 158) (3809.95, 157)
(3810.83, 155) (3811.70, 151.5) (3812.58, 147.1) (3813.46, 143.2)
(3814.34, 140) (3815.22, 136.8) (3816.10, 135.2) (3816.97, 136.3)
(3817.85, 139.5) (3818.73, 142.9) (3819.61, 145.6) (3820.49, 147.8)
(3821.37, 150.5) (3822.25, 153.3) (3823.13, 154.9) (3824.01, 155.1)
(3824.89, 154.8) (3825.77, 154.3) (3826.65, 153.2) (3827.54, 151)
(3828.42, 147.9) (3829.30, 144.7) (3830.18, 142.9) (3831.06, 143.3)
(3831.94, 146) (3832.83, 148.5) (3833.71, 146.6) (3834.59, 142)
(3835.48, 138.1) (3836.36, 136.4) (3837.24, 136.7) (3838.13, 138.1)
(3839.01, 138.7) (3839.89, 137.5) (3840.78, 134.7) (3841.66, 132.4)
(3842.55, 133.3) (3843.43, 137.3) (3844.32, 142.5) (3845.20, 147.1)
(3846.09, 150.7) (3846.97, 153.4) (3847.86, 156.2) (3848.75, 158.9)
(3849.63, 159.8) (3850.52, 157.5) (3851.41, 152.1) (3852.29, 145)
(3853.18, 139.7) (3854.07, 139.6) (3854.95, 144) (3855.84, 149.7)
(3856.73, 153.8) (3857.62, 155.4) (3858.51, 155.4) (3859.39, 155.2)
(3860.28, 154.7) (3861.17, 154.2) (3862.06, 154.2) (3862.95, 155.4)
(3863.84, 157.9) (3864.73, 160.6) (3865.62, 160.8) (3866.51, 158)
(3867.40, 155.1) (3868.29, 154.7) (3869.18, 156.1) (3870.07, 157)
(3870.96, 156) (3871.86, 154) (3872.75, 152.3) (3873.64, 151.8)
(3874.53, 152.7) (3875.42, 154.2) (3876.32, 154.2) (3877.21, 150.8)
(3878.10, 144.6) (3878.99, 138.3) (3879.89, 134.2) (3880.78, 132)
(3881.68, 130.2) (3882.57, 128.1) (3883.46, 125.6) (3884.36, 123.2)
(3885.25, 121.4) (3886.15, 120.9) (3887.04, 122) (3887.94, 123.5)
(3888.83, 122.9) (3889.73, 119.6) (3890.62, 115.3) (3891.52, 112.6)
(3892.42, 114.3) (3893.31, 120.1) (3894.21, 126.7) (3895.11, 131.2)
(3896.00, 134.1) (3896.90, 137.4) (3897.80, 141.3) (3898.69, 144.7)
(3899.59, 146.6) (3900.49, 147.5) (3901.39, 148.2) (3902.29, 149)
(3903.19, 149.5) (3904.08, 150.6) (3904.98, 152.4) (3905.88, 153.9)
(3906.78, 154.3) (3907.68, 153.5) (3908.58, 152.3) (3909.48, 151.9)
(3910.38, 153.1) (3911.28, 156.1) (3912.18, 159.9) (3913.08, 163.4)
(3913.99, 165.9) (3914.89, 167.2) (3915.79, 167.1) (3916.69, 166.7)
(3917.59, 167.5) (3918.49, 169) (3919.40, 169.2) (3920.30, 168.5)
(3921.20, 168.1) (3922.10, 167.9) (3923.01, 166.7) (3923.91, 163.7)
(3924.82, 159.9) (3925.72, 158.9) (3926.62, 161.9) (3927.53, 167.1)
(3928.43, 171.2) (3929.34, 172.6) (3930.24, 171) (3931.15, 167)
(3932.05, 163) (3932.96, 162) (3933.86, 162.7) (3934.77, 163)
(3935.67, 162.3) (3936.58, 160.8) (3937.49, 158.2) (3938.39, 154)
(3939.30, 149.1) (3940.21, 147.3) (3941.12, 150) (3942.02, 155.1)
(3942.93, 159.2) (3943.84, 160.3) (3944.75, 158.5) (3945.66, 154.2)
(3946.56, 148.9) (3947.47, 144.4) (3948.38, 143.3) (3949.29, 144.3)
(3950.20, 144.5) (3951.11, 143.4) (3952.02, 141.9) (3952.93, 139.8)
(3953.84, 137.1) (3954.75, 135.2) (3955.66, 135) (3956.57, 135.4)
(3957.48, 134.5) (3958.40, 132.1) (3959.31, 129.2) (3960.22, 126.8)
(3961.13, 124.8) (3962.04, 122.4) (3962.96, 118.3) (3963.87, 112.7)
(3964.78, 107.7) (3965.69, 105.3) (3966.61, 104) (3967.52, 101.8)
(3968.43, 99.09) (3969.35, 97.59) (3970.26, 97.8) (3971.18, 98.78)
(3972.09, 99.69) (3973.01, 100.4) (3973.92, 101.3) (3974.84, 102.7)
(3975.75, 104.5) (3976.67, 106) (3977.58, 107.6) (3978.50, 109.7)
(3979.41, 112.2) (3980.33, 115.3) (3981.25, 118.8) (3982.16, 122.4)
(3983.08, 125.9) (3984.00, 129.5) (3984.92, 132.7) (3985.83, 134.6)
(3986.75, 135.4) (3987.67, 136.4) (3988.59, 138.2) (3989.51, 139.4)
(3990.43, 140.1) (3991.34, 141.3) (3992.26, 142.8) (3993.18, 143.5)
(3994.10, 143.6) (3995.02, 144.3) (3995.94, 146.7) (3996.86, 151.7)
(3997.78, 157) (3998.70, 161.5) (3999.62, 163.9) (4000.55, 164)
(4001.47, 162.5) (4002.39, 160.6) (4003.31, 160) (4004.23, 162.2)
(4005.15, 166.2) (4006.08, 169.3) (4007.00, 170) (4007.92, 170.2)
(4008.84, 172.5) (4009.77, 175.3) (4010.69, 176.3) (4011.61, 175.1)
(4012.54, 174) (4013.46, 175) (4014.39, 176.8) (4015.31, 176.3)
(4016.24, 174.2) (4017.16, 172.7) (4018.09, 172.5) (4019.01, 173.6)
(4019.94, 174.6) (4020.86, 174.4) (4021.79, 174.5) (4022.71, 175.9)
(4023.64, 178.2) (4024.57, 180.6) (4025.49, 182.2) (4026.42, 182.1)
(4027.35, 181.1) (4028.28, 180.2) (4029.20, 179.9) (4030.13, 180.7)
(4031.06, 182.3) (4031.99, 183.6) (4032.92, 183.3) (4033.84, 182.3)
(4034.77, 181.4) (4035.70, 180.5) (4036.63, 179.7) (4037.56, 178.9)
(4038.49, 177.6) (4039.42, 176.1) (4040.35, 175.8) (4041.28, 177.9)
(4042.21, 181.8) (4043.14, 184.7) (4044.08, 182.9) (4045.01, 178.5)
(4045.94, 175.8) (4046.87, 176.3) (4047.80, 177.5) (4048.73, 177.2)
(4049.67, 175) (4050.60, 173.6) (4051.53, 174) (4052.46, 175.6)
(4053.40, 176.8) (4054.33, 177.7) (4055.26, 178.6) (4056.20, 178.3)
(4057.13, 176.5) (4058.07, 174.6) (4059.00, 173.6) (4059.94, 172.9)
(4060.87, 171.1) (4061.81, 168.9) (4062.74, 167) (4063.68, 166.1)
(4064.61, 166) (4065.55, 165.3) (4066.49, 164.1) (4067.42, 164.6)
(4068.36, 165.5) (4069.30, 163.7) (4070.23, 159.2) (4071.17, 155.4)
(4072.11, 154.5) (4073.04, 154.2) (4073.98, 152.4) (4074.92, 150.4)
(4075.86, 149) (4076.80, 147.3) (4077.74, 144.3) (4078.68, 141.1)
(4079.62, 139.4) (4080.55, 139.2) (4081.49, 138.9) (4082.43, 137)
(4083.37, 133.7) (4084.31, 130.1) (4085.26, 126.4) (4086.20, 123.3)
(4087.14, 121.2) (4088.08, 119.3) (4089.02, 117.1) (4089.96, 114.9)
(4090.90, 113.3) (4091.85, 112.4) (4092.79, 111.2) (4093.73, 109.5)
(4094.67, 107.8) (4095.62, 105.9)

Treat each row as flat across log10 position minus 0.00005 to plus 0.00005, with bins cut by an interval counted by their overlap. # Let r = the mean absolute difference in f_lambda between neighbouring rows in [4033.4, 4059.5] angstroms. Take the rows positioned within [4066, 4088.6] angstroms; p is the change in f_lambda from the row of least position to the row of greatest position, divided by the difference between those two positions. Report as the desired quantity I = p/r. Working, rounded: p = -2.1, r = 1.5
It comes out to -1.4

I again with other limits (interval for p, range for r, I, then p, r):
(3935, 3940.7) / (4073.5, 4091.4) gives -1.5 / -3.3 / 2.2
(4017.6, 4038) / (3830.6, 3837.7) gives 0.1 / 0.3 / 2.5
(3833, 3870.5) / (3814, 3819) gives 0.1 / 0.3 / 2.5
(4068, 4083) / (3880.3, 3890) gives -1.2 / -2.0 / 1.8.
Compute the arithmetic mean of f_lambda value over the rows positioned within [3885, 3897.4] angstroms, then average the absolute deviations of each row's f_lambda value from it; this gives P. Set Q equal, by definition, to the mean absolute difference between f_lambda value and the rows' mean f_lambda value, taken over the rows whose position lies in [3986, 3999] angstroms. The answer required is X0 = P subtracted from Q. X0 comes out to 0.2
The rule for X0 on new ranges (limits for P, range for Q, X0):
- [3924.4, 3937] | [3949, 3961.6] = 1.2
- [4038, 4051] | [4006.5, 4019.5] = -0.6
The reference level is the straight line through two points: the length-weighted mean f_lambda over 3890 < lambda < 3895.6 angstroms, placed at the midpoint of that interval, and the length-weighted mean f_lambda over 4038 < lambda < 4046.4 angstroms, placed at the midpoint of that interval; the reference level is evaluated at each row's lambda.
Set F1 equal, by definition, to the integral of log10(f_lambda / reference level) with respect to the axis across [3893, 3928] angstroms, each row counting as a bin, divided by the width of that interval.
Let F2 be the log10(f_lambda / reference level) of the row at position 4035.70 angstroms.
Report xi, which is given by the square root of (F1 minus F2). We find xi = 0.27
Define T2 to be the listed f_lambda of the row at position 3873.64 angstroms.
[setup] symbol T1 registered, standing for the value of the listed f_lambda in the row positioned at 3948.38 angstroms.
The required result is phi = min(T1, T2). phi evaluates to 143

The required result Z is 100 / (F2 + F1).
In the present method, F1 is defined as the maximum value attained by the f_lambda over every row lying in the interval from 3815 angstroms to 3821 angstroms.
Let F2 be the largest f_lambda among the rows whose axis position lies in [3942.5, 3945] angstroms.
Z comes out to 0.325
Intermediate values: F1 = 147.8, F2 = 160.3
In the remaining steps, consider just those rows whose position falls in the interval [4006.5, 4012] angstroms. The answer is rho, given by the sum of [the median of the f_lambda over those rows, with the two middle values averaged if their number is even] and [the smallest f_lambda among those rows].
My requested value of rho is 344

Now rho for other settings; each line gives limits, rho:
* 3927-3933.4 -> 329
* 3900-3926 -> 307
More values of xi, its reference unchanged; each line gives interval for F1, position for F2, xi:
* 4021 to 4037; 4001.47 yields 0.13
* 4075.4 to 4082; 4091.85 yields 0.34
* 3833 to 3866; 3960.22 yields 0.47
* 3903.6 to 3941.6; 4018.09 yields 0.28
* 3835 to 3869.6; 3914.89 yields 0.20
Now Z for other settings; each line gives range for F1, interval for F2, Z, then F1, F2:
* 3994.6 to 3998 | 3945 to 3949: 0.321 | 157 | 154.2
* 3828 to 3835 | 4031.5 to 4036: 0.301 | 148.5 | 183.6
